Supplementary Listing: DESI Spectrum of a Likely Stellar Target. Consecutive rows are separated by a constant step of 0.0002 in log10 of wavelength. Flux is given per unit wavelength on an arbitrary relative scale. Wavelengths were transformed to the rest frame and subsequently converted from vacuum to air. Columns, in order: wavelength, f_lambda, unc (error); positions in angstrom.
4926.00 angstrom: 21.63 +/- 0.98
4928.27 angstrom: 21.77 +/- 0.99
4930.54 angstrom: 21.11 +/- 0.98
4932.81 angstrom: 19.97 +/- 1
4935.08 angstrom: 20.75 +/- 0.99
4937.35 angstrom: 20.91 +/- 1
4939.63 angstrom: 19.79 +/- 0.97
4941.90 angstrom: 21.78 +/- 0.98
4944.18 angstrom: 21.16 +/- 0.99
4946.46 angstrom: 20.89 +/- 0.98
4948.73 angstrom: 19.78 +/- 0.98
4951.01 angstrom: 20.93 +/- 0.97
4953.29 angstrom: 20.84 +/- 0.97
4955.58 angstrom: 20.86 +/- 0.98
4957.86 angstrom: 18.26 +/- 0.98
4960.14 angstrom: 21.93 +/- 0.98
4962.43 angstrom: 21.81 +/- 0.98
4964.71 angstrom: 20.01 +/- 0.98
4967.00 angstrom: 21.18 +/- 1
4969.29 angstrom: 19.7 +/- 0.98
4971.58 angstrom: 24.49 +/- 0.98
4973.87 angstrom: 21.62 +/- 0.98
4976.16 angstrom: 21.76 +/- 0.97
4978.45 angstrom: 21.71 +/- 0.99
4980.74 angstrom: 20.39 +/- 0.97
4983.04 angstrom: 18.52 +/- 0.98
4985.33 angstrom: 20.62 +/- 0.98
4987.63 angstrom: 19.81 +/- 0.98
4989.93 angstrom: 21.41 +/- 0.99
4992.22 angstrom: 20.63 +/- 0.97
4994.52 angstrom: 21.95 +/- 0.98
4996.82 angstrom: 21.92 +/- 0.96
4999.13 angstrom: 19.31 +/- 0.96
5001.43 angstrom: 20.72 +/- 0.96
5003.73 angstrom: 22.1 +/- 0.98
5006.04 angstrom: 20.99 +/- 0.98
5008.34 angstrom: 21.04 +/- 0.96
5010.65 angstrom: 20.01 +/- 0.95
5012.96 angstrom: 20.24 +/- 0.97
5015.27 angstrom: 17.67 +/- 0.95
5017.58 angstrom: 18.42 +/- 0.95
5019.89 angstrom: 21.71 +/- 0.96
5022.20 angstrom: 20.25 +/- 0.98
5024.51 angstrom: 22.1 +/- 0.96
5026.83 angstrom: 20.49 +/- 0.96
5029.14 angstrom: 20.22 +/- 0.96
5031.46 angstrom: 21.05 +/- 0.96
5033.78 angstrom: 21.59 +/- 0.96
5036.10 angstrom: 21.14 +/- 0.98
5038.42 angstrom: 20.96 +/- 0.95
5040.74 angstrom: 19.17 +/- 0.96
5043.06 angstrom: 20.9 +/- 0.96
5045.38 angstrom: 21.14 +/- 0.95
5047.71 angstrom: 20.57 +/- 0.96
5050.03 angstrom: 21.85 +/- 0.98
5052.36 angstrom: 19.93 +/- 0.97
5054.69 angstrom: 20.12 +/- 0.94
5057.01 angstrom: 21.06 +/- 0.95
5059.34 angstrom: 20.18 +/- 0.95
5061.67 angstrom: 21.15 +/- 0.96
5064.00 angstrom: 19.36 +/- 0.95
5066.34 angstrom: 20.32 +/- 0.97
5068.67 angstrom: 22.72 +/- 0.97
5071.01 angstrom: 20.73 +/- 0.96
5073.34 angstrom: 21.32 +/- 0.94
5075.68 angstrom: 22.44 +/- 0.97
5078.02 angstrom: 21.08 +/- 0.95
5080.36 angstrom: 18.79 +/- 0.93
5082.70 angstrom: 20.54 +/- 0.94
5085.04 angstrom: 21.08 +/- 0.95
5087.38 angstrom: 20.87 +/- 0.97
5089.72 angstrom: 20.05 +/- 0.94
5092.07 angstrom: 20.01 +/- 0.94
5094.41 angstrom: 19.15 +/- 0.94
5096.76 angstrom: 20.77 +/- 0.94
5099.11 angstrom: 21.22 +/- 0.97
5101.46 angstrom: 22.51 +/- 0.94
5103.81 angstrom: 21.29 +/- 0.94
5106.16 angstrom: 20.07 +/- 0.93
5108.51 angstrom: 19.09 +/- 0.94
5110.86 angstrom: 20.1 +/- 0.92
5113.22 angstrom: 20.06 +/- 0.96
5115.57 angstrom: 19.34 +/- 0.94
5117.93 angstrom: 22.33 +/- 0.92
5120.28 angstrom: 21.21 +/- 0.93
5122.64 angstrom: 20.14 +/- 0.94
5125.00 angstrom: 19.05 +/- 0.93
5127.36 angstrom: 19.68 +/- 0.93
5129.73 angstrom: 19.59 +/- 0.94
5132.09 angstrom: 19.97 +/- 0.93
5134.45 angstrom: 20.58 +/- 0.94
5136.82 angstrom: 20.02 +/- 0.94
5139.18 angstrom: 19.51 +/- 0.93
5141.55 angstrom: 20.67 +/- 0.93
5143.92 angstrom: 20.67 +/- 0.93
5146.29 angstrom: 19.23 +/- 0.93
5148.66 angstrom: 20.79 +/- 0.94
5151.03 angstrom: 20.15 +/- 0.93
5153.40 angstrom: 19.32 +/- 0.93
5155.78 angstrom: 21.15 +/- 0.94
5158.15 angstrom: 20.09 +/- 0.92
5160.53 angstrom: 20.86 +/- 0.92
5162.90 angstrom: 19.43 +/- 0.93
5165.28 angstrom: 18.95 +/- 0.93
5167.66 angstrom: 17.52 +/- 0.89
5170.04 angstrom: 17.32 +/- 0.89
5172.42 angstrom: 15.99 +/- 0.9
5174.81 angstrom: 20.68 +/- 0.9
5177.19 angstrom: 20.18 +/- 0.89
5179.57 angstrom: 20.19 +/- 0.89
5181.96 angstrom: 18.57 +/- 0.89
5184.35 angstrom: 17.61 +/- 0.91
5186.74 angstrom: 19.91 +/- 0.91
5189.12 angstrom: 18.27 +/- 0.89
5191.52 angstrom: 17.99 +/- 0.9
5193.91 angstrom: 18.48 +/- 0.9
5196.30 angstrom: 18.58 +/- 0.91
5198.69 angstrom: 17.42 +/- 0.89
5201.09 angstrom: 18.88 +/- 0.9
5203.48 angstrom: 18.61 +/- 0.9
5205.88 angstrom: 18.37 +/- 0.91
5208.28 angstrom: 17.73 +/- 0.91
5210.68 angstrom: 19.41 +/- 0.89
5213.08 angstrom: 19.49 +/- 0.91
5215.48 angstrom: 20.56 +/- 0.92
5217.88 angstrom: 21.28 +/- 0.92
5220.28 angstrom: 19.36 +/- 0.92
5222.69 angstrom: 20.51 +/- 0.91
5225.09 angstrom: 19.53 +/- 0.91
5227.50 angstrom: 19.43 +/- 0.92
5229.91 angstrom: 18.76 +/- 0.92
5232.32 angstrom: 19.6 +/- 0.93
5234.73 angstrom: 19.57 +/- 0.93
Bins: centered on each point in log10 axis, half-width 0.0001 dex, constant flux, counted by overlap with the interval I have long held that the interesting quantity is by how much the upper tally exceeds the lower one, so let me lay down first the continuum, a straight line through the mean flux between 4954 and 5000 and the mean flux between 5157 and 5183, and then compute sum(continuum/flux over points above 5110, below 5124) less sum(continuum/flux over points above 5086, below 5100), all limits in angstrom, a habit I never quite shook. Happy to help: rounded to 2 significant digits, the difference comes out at -0.11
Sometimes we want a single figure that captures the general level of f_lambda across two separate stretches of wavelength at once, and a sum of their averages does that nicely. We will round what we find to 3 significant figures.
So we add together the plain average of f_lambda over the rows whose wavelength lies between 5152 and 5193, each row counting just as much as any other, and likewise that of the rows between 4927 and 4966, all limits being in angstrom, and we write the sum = 39.8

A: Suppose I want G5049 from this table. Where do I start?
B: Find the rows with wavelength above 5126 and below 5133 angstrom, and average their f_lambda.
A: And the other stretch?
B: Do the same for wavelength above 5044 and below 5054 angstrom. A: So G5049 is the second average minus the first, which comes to 1.1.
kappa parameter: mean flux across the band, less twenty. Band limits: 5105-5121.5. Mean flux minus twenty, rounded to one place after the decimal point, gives 0.3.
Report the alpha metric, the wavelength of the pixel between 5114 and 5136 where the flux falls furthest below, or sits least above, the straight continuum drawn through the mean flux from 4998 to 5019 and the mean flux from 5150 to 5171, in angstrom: 5125.00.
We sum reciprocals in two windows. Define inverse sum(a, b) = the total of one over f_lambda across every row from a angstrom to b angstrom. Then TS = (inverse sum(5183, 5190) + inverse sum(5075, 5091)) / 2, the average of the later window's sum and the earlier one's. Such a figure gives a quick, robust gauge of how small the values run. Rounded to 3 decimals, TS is 0.250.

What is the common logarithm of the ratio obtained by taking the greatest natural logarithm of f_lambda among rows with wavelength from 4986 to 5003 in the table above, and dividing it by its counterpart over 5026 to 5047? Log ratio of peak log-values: 0.0023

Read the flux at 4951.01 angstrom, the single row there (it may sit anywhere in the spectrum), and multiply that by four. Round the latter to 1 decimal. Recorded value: 83.7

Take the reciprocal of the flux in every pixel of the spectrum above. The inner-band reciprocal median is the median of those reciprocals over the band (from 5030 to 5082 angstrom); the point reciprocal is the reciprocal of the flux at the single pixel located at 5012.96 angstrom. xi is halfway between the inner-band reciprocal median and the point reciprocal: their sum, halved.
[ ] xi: 0.0485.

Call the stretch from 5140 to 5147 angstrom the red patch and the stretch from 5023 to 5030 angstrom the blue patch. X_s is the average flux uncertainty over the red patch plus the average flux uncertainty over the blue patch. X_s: 1.89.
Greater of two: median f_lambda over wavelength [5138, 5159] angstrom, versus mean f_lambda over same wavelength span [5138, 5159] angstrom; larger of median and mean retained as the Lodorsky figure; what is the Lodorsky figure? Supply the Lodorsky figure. 20.2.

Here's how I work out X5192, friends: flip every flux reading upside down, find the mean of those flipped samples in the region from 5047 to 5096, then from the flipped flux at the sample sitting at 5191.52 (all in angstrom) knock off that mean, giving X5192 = 0.0070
